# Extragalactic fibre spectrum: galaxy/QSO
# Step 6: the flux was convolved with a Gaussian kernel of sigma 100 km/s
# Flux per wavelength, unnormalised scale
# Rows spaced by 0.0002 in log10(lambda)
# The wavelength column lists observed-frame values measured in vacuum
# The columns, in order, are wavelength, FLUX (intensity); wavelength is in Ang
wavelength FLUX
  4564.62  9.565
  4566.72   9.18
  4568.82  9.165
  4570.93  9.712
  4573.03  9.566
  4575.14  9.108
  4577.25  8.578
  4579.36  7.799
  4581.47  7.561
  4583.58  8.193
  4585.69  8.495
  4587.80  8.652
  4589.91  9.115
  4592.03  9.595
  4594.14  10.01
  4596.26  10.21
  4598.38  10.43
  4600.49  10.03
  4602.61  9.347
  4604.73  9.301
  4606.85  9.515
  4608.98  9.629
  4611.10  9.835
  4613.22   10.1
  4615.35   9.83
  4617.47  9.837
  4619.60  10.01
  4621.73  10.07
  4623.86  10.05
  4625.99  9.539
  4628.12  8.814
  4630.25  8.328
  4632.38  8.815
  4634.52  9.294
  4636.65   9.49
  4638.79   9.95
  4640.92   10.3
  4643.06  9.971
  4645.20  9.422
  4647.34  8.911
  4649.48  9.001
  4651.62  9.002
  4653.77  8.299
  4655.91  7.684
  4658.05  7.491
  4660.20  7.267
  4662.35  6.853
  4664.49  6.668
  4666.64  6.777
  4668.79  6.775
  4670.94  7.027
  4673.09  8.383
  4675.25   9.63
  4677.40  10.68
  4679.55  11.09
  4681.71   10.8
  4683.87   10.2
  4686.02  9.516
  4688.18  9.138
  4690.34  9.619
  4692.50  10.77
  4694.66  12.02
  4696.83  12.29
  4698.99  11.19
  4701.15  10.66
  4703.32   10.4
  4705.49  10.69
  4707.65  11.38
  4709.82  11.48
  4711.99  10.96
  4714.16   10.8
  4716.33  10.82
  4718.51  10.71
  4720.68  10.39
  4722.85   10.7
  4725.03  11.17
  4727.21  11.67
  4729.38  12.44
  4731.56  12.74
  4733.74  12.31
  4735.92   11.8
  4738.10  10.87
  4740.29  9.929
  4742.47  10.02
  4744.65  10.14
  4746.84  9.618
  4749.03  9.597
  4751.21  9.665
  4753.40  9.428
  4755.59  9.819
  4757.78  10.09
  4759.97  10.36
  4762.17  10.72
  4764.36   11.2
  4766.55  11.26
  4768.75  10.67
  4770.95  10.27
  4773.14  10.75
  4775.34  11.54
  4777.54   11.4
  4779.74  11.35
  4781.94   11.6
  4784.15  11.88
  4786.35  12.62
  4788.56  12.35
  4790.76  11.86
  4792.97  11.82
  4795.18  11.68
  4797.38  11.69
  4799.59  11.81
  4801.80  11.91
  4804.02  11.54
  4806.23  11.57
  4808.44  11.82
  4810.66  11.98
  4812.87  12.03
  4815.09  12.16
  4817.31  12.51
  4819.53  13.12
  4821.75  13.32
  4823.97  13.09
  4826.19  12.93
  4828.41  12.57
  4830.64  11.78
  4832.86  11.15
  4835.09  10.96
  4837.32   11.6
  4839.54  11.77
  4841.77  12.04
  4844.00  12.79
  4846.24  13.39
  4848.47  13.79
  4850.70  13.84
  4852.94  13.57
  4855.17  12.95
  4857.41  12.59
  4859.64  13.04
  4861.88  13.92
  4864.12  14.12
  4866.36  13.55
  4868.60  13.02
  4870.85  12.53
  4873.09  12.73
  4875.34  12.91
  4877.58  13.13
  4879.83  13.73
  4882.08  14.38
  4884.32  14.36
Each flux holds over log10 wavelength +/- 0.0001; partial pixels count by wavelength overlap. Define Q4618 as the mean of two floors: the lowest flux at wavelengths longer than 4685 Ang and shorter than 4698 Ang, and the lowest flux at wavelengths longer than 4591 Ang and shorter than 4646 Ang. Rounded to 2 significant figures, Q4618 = 8.7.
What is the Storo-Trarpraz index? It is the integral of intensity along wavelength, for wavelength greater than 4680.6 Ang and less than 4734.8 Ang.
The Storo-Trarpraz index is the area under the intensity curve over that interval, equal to 596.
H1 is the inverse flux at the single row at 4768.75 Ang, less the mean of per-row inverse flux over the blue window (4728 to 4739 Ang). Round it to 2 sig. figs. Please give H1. 0.010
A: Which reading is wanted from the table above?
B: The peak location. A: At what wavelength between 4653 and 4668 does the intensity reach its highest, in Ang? 4653.77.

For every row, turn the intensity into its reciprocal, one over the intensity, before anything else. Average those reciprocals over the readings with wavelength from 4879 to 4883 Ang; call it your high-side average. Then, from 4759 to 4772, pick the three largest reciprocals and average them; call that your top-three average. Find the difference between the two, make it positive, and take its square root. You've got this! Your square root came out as 0.157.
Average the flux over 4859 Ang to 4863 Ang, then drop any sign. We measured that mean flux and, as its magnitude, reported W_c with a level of 13.5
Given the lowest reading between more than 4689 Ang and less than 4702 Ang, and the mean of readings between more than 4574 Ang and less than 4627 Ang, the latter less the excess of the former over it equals 9.2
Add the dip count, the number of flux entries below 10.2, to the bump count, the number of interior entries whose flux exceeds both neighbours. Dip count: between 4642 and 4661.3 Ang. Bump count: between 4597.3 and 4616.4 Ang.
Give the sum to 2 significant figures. 10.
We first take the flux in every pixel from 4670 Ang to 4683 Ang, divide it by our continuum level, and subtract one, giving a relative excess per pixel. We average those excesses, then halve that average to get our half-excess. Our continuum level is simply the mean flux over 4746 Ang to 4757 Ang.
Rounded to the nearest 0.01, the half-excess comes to 0.00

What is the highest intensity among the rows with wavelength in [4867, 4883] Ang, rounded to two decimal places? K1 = 14.38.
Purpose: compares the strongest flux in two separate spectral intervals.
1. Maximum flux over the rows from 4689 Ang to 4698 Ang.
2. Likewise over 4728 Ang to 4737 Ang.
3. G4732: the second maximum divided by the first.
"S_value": 1.04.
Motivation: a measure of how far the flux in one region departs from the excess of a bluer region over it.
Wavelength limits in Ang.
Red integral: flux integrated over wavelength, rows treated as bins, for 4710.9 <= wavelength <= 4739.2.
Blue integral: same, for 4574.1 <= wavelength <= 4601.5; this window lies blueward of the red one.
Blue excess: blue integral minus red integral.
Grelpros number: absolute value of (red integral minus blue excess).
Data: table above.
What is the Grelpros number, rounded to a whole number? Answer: 393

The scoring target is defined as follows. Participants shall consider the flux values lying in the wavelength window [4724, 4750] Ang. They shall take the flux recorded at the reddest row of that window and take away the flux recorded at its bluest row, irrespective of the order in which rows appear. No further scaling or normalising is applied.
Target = -1.6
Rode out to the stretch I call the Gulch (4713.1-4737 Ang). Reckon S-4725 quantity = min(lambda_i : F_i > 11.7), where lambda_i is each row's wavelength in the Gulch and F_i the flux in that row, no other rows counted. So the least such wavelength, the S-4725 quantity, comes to 4729.38 Ang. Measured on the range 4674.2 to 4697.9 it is 4694.66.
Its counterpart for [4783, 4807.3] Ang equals 4784.15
